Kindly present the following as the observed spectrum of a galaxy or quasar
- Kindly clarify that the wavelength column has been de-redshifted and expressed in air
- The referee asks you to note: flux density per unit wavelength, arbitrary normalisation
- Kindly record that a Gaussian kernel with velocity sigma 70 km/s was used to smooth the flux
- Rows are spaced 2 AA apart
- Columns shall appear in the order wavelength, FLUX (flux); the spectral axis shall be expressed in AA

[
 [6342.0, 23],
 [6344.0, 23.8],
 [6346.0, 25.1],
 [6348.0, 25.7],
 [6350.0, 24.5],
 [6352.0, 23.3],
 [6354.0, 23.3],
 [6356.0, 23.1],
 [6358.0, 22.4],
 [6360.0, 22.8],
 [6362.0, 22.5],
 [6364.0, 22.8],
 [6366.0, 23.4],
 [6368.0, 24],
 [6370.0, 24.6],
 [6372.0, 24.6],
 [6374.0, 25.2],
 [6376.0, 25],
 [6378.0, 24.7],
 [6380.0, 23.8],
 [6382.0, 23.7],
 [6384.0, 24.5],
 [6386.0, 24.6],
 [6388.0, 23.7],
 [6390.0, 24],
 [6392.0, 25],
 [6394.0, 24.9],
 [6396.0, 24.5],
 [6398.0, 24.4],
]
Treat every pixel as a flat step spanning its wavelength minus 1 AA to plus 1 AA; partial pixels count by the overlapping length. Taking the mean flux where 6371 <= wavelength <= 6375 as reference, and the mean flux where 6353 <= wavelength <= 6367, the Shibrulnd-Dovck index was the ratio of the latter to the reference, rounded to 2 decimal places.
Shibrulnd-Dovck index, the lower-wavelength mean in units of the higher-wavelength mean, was 0.92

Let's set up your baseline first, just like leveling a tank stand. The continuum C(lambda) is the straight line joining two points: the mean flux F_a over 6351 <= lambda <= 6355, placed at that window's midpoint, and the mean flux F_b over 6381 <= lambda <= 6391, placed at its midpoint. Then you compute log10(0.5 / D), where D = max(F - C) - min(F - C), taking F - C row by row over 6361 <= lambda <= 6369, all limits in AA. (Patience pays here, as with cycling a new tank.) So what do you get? -0.43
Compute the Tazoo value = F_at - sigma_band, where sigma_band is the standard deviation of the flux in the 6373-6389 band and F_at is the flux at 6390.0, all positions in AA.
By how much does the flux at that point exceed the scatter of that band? 23.4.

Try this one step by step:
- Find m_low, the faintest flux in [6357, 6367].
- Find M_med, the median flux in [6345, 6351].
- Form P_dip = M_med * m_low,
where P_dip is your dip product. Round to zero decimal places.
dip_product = 562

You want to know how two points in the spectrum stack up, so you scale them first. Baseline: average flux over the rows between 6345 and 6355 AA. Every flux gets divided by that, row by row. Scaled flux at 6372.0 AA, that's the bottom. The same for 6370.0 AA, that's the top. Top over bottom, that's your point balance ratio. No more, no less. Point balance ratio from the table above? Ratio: 1.000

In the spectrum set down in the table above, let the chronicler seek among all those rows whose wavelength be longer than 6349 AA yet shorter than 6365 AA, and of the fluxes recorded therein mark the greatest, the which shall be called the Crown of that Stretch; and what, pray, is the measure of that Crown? 24.5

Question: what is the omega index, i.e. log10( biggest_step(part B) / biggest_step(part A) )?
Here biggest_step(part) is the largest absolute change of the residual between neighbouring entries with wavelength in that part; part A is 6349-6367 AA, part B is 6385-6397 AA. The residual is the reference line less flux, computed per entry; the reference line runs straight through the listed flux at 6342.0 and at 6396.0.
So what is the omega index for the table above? -0.12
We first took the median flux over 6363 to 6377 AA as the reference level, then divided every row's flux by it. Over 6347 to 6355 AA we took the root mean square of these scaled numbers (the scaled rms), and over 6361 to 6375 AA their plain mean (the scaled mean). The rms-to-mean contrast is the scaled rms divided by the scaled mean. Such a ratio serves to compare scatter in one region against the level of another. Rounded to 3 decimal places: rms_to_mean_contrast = 1.015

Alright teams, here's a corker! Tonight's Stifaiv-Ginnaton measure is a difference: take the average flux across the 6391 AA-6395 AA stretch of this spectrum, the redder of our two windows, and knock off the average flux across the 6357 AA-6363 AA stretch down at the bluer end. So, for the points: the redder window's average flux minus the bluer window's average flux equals 2.4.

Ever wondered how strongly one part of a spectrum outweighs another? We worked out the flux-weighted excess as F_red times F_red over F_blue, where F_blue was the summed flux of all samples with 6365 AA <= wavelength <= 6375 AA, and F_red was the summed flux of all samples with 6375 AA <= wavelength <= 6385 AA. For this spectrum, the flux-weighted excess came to 122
